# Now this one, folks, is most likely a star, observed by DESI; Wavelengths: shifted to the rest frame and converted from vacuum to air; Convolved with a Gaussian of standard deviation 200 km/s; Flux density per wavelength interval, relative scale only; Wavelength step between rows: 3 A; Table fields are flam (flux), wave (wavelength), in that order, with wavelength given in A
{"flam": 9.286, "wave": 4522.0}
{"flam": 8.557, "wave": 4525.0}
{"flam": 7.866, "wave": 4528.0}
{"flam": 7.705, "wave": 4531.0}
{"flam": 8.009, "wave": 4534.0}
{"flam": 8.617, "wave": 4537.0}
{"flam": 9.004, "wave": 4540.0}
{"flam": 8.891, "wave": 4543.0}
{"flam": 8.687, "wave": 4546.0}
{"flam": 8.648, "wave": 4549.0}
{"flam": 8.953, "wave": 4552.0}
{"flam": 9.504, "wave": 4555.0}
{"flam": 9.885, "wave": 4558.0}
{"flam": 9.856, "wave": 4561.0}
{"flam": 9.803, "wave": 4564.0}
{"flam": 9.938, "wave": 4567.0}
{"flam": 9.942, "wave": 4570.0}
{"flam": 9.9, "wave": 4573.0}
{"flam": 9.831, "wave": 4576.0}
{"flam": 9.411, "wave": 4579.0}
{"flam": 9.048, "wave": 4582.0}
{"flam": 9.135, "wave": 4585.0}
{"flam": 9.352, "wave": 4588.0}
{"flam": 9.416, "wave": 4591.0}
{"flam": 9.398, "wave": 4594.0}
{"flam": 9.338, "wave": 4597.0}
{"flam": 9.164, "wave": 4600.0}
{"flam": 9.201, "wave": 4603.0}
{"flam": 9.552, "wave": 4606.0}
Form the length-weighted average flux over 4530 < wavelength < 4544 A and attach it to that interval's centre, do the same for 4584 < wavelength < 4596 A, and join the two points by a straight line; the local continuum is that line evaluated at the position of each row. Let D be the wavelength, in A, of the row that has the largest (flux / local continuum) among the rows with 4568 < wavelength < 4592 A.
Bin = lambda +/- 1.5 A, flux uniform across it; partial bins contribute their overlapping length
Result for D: 4570.0 A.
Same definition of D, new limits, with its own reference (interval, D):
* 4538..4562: 4558.0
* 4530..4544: 4540.0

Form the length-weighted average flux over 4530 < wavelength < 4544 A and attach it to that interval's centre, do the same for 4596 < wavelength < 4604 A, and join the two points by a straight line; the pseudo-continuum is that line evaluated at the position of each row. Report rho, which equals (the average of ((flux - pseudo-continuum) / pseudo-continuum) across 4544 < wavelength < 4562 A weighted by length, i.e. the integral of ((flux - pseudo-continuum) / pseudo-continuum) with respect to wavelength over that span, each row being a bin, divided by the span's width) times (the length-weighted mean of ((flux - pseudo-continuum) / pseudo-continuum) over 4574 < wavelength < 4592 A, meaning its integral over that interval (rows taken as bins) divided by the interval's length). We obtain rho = 0.0026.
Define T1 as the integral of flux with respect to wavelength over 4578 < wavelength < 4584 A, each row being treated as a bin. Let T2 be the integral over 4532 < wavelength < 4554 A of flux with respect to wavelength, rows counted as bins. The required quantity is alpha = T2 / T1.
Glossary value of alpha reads 3.5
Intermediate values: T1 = 55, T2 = 191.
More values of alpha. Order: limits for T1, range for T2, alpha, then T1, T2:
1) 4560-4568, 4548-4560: 1.4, 79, 112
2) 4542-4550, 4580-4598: 2.4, 70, 167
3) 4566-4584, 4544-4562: 1.0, 174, 166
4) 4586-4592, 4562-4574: 2.1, 56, 119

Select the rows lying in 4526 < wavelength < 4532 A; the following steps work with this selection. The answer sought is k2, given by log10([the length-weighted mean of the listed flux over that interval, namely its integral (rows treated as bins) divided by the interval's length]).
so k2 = 0.895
